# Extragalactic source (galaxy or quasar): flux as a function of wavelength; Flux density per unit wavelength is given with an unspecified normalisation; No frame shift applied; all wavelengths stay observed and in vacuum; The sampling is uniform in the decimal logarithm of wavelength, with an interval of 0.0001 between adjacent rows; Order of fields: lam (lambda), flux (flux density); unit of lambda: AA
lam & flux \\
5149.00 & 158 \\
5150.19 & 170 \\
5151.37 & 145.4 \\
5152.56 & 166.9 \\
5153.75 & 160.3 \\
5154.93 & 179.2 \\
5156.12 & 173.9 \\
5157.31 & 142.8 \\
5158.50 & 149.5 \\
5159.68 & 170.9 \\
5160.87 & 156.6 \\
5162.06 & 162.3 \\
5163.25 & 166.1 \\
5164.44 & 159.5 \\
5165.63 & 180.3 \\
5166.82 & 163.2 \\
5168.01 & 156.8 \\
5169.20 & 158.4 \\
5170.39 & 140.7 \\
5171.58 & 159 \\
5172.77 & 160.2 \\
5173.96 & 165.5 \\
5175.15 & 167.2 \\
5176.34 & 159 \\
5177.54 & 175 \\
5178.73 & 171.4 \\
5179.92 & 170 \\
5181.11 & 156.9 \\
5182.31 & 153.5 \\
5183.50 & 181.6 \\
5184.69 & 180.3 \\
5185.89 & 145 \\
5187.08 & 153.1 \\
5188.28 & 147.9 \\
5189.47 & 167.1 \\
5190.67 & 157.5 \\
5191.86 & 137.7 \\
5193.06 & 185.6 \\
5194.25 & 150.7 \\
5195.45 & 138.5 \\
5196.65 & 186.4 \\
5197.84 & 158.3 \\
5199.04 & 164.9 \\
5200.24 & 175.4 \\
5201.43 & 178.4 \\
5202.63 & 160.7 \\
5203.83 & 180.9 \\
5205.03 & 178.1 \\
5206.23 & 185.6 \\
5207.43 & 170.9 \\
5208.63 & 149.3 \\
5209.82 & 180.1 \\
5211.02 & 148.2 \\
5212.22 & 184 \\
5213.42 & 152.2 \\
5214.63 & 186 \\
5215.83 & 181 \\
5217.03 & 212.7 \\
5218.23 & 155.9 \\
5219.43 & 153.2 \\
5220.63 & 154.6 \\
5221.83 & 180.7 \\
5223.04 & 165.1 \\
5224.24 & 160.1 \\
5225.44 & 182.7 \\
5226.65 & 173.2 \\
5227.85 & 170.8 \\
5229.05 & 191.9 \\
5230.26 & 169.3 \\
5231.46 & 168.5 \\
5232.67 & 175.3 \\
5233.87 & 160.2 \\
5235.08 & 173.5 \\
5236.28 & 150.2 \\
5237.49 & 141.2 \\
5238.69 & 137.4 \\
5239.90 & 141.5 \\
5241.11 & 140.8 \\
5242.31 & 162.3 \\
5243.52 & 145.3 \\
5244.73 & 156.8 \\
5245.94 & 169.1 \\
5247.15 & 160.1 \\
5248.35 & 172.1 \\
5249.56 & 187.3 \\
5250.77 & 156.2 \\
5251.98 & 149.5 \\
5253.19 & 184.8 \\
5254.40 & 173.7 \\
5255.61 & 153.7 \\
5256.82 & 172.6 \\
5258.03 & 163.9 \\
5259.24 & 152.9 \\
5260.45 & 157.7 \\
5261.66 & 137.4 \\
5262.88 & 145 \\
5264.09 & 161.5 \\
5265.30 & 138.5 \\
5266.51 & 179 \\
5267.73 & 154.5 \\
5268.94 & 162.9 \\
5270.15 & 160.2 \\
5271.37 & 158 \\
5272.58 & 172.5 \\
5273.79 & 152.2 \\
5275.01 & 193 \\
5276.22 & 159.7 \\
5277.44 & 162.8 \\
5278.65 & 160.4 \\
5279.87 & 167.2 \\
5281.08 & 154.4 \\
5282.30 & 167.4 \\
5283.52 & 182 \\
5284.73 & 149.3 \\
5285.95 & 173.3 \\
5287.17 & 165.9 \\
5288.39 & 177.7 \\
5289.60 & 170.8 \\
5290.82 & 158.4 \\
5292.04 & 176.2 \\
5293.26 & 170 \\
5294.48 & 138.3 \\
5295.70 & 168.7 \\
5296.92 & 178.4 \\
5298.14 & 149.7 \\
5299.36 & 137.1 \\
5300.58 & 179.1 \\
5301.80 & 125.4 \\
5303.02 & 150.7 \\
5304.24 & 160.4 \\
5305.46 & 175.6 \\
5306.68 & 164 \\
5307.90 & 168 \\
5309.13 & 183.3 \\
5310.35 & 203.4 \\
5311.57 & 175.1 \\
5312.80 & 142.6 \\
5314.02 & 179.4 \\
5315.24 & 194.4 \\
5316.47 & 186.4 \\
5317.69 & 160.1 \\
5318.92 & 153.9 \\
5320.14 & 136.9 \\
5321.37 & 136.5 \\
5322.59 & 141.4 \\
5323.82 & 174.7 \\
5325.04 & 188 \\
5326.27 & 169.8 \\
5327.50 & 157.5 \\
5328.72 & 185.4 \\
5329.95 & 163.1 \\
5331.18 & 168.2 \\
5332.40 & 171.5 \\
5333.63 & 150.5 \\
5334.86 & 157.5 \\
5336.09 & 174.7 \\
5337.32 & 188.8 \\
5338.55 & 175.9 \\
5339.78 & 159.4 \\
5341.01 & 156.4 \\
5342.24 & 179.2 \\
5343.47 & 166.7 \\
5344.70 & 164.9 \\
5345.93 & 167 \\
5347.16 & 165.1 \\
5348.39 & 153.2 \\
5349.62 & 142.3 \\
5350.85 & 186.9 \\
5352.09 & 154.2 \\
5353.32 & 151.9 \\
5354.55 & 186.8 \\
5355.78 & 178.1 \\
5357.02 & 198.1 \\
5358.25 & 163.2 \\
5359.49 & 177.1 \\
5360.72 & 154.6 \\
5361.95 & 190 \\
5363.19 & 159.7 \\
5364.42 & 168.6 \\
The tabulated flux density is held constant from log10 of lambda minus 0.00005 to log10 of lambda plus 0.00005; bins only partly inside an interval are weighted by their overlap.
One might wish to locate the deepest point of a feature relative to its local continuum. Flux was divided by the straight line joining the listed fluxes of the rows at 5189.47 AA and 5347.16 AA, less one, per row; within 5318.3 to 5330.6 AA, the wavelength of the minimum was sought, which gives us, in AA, 5321.37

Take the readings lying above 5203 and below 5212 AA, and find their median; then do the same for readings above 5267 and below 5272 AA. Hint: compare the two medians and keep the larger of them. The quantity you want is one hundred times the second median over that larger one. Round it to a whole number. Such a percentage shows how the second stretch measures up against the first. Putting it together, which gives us 89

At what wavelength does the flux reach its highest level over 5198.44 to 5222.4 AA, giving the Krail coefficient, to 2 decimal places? 5217.03 AA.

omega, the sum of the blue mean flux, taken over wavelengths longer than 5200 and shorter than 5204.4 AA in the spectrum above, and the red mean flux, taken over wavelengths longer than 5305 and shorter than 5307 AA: 344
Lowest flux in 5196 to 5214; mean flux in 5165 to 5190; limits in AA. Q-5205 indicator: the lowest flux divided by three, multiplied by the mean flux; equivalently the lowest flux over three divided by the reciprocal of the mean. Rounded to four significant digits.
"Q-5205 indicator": 8027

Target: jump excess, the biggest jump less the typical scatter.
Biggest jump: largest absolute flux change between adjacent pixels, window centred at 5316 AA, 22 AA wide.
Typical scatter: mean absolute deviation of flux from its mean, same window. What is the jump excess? 21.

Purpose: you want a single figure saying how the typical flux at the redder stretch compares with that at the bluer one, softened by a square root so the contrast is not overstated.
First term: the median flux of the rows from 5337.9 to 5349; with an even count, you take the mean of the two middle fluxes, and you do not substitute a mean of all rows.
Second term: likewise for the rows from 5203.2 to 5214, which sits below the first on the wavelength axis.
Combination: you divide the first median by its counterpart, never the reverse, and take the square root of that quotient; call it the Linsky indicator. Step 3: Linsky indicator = 0.96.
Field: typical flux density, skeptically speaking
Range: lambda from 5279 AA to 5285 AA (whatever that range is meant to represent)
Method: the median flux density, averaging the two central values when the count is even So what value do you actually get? 167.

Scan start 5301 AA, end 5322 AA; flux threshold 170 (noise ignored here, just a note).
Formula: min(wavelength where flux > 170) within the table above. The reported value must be 5305.46 AA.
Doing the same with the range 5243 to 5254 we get 5248.35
